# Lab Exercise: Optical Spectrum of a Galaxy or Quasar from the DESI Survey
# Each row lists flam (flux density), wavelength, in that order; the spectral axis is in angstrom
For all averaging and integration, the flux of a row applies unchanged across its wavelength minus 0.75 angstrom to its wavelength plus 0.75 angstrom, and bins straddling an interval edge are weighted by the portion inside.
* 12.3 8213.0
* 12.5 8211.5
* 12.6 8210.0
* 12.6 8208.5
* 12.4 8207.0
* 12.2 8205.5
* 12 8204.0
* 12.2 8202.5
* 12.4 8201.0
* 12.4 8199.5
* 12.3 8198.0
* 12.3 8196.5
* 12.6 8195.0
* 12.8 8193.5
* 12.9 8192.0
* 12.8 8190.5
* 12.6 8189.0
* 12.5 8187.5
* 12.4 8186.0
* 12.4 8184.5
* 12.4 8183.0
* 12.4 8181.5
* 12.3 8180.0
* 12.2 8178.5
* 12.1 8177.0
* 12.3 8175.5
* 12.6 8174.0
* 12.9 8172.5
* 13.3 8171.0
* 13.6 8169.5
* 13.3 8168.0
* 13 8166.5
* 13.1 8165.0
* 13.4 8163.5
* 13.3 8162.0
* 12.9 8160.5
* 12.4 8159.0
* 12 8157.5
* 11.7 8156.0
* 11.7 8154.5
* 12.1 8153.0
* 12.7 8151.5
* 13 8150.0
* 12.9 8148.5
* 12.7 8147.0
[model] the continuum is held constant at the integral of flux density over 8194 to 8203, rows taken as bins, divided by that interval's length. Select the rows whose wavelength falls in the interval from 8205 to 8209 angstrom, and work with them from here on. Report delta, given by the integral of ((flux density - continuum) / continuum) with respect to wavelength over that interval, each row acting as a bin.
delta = 0.01 angstrom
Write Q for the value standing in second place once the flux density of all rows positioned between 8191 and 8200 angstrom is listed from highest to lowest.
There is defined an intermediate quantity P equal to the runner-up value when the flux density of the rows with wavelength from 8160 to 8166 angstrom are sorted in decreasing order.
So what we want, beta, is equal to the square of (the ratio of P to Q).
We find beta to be 1.08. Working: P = 13.3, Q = 12.8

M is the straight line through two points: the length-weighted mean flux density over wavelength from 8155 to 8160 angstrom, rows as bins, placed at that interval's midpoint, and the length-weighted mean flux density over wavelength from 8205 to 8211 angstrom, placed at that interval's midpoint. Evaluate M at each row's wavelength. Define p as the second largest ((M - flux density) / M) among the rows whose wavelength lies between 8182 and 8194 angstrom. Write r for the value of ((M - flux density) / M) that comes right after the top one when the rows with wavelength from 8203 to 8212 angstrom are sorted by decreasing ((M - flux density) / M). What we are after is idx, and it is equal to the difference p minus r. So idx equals -0.030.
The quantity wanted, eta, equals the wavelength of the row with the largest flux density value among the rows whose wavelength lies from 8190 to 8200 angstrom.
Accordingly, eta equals 8192.0 angstrom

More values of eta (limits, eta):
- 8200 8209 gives 8208.5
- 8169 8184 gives 8169.5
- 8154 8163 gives 8162.0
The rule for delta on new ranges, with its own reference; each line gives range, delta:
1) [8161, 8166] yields 0.34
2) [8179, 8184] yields -0.01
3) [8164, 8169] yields 0.32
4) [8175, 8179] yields -0.06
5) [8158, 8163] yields 0.19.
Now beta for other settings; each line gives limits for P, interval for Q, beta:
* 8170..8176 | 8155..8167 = 0.94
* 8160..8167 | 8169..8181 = 1.00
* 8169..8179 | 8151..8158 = 1.21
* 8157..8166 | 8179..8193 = 1.08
